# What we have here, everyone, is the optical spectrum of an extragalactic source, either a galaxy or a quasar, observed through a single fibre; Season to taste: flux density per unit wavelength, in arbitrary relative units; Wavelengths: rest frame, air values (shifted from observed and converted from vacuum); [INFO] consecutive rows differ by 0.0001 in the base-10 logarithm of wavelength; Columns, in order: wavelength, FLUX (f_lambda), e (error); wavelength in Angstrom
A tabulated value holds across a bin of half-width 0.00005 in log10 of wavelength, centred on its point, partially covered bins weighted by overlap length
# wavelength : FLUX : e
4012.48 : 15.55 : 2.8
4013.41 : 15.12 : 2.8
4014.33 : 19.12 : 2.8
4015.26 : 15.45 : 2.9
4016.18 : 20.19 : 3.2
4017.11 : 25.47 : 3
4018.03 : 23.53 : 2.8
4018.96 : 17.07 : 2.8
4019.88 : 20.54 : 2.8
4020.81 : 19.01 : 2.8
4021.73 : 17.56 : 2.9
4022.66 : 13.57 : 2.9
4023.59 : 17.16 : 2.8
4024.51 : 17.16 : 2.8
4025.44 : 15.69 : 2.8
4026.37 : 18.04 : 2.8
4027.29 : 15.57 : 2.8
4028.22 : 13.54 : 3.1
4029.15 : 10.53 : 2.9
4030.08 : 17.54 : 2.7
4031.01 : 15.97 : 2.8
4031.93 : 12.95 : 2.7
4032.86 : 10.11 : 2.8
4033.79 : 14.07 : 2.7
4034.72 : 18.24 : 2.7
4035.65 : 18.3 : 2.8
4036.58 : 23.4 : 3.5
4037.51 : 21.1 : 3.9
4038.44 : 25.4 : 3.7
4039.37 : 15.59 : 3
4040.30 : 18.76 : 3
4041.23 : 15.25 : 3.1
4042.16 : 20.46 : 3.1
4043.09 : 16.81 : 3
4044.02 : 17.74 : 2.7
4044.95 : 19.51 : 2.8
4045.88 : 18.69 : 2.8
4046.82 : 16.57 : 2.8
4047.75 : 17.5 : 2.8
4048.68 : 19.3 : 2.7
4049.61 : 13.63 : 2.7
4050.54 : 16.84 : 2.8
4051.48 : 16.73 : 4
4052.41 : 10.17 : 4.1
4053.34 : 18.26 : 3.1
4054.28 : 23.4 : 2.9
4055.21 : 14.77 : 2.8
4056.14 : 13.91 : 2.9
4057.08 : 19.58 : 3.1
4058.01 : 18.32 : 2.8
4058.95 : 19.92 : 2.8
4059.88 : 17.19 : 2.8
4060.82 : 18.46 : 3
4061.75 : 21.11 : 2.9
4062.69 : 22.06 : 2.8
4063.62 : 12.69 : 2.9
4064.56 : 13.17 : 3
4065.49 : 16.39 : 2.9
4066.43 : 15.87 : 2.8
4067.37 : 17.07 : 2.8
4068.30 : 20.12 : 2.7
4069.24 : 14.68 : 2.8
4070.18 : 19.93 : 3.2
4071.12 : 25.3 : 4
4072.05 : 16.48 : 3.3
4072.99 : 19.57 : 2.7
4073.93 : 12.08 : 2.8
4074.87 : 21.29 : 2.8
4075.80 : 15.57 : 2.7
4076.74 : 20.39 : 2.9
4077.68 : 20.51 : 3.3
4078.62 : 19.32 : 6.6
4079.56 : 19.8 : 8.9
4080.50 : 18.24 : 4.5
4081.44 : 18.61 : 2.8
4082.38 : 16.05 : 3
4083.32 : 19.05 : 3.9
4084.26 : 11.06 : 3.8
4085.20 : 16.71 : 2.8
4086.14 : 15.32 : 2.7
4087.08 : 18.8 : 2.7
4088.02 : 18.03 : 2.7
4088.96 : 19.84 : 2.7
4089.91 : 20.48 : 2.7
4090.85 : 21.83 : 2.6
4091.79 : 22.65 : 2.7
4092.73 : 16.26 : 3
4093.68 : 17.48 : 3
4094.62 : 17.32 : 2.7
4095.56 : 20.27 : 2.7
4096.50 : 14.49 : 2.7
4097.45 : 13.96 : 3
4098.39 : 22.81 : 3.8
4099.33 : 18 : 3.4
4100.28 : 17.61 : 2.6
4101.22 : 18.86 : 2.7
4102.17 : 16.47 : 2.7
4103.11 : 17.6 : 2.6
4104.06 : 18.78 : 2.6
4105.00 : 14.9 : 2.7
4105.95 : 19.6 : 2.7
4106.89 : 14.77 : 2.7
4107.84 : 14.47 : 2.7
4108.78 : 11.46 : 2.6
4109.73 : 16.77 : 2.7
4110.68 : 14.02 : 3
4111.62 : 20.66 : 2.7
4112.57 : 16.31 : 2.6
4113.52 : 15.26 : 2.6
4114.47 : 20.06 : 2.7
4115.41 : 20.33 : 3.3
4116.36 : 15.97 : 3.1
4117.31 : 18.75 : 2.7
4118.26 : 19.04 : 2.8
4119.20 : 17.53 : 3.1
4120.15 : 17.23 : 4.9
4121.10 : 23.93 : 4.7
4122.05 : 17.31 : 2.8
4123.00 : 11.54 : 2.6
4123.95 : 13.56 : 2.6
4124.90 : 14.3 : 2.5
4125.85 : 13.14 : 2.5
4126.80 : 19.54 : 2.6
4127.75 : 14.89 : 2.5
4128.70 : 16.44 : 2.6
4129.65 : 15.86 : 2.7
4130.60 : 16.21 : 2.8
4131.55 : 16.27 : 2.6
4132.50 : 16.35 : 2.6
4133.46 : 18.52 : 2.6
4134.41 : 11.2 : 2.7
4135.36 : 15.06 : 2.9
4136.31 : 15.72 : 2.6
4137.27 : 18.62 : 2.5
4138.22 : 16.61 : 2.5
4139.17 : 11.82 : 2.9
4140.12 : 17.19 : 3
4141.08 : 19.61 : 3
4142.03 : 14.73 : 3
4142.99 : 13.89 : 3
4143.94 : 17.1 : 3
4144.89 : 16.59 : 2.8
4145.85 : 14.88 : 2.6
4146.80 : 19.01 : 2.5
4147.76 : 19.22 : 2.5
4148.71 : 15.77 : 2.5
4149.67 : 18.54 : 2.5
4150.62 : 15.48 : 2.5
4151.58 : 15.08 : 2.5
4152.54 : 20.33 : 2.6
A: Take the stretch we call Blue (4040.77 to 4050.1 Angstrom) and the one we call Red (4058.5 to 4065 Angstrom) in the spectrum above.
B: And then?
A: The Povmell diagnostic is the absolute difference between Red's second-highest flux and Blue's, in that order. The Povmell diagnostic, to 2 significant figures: 1.6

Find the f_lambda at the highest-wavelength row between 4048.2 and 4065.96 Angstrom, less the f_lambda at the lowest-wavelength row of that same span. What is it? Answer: -2.9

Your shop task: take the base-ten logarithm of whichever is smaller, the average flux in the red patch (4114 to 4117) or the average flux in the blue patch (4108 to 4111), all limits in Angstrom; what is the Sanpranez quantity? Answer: 1.15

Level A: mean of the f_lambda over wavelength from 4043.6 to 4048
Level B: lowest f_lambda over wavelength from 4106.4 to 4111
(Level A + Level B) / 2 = 14.7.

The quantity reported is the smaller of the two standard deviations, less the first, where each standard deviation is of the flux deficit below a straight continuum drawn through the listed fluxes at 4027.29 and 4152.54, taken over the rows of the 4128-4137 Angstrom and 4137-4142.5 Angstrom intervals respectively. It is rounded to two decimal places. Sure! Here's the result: 0.00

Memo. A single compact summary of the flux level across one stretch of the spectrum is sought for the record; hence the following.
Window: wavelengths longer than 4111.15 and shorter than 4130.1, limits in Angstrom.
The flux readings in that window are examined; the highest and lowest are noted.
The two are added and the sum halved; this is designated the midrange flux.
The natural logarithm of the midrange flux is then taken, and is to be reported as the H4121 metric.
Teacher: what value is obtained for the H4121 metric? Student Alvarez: 2.88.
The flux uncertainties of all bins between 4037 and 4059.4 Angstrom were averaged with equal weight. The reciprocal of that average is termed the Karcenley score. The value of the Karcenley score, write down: 0.327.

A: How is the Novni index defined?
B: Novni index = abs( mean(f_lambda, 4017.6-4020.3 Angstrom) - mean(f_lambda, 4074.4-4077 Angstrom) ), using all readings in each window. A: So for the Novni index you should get 1.3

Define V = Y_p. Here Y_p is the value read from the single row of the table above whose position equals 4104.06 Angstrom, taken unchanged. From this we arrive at 18.78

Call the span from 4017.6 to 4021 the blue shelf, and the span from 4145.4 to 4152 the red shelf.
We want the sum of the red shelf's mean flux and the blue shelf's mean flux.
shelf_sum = 36.9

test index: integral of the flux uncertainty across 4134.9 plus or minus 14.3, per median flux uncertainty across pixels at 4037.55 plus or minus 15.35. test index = 28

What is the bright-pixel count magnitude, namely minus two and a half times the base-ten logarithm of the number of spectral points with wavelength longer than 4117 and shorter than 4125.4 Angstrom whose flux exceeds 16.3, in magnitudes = -1.95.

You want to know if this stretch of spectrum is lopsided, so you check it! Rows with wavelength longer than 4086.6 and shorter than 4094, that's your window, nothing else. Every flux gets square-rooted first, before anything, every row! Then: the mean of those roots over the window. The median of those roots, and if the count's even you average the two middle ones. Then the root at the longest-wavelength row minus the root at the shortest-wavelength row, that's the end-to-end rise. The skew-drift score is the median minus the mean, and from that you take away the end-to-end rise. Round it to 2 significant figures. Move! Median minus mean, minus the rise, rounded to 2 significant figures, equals 0.15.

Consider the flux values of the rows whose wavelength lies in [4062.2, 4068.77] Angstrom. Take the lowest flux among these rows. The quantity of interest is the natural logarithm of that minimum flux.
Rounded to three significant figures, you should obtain 2.54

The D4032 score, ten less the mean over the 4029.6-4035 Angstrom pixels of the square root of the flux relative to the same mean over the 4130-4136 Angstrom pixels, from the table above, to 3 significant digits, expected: 9.03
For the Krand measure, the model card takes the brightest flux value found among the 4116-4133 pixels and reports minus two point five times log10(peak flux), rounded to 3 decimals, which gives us -3.447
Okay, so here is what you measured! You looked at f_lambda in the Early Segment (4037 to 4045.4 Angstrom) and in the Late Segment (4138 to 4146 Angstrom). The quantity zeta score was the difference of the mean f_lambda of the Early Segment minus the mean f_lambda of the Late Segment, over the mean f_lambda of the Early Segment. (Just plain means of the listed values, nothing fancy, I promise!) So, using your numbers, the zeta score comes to 0.17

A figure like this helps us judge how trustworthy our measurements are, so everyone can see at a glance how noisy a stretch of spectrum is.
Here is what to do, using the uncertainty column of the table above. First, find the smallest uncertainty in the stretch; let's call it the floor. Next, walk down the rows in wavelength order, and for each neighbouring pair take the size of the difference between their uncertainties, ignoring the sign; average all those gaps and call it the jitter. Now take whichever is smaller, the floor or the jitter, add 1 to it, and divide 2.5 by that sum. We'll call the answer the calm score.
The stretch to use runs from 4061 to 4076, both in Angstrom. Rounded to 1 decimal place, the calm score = 2.0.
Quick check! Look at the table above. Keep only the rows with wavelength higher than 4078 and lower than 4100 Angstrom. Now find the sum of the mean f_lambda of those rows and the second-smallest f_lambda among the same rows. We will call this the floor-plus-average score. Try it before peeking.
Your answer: 32.1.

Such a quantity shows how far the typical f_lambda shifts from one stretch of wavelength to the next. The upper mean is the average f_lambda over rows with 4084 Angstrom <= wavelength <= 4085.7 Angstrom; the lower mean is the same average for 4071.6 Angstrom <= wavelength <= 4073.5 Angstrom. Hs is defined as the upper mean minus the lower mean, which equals -4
